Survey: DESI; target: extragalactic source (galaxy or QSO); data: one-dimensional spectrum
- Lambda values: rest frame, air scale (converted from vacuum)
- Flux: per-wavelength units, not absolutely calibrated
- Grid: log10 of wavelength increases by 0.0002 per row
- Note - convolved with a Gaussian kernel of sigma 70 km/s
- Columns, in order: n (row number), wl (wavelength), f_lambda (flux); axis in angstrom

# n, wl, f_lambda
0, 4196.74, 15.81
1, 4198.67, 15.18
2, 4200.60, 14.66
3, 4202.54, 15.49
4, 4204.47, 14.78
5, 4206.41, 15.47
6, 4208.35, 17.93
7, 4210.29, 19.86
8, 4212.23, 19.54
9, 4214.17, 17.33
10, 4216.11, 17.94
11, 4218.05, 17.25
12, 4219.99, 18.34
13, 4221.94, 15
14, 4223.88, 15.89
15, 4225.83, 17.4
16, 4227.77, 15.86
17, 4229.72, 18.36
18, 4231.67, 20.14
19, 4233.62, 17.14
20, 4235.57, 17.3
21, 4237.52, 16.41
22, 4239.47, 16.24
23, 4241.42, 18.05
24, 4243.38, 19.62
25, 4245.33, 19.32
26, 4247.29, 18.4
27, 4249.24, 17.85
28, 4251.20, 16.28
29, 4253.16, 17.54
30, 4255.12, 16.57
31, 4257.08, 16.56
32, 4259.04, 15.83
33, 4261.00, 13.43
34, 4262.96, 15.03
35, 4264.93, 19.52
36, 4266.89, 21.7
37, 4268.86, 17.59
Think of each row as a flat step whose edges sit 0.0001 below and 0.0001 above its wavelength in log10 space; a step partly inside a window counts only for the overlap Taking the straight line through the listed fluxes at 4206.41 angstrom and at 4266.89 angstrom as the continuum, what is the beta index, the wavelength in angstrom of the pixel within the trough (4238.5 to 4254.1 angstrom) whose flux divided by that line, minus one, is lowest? 4251.20 angstrom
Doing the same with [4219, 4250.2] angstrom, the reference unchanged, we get 4239.47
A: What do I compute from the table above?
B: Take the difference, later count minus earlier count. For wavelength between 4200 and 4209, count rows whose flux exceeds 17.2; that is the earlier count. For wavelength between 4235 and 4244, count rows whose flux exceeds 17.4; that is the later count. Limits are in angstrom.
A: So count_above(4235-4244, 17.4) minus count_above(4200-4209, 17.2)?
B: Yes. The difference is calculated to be 1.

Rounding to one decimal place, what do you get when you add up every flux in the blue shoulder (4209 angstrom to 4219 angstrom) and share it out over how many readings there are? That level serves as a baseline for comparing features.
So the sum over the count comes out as 18.4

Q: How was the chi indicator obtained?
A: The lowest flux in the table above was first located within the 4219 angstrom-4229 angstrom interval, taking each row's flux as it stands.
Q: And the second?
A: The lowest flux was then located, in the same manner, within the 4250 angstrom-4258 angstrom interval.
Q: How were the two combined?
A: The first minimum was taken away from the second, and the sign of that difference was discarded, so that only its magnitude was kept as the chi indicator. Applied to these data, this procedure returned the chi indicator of 1.3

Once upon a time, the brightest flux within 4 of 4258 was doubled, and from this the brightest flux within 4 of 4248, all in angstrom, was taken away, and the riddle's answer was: 14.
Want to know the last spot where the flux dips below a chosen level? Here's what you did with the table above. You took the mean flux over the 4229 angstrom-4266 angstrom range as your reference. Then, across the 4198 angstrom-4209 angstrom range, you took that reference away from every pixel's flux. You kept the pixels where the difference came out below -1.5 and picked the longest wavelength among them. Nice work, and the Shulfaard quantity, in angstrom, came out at 4206.41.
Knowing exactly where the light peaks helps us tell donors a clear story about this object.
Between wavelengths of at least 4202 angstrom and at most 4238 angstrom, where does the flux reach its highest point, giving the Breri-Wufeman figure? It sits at 4231.67 angstrom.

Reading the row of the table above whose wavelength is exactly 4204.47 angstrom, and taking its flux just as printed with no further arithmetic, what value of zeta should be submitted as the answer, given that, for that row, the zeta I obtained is 14.78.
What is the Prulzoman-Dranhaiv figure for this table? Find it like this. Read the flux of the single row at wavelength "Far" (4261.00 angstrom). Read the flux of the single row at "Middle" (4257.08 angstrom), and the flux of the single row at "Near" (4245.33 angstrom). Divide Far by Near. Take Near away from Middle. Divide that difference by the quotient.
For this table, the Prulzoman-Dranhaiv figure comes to -4.0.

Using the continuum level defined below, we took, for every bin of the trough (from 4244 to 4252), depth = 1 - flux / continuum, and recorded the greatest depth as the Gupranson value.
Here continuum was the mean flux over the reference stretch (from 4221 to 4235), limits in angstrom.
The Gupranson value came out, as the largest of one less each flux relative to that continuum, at 0.049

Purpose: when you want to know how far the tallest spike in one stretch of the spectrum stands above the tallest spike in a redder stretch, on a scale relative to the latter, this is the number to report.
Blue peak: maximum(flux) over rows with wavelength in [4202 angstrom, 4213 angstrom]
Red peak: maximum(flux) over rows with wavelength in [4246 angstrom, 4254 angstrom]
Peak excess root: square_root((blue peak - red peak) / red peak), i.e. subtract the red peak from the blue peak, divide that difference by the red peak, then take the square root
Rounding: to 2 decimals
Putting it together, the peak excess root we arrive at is 0.28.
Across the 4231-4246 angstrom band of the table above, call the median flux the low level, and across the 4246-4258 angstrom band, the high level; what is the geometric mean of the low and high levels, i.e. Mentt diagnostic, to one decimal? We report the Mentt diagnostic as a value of 17.4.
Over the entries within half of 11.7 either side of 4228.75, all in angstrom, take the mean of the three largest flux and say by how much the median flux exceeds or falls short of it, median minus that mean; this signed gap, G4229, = -1.4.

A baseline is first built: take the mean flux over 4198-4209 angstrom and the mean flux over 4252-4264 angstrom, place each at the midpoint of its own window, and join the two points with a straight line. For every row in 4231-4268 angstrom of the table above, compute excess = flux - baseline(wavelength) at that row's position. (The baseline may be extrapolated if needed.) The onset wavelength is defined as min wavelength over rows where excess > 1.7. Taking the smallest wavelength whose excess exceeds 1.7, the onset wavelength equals 4231.67 angstrom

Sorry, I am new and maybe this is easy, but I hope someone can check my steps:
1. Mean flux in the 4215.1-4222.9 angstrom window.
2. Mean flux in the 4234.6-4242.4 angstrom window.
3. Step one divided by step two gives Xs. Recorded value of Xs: 1.008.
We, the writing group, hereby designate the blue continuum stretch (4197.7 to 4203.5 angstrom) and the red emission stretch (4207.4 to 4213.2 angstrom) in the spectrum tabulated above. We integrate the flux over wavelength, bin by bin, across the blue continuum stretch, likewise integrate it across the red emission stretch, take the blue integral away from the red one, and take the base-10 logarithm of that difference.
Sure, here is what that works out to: 1.4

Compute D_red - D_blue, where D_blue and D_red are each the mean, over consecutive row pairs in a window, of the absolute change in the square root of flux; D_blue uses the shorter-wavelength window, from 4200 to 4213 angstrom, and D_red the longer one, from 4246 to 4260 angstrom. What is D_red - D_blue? -0.038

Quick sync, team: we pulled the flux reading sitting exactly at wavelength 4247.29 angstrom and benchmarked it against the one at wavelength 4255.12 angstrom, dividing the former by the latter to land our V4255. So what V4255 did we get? 1.11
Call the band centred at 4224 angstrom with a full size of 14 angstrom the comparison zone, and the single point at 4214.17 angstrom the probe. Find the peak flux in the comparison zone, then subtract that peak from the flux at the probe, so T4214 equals -1.0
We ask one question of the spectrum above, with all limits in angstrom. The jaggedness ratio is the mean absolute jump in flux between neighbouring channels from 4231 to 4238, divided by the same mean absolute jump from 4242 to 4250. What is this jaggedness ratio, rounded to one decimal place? 2.3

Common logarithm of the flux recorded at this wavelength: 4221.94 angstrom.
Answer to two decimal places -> 1.18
